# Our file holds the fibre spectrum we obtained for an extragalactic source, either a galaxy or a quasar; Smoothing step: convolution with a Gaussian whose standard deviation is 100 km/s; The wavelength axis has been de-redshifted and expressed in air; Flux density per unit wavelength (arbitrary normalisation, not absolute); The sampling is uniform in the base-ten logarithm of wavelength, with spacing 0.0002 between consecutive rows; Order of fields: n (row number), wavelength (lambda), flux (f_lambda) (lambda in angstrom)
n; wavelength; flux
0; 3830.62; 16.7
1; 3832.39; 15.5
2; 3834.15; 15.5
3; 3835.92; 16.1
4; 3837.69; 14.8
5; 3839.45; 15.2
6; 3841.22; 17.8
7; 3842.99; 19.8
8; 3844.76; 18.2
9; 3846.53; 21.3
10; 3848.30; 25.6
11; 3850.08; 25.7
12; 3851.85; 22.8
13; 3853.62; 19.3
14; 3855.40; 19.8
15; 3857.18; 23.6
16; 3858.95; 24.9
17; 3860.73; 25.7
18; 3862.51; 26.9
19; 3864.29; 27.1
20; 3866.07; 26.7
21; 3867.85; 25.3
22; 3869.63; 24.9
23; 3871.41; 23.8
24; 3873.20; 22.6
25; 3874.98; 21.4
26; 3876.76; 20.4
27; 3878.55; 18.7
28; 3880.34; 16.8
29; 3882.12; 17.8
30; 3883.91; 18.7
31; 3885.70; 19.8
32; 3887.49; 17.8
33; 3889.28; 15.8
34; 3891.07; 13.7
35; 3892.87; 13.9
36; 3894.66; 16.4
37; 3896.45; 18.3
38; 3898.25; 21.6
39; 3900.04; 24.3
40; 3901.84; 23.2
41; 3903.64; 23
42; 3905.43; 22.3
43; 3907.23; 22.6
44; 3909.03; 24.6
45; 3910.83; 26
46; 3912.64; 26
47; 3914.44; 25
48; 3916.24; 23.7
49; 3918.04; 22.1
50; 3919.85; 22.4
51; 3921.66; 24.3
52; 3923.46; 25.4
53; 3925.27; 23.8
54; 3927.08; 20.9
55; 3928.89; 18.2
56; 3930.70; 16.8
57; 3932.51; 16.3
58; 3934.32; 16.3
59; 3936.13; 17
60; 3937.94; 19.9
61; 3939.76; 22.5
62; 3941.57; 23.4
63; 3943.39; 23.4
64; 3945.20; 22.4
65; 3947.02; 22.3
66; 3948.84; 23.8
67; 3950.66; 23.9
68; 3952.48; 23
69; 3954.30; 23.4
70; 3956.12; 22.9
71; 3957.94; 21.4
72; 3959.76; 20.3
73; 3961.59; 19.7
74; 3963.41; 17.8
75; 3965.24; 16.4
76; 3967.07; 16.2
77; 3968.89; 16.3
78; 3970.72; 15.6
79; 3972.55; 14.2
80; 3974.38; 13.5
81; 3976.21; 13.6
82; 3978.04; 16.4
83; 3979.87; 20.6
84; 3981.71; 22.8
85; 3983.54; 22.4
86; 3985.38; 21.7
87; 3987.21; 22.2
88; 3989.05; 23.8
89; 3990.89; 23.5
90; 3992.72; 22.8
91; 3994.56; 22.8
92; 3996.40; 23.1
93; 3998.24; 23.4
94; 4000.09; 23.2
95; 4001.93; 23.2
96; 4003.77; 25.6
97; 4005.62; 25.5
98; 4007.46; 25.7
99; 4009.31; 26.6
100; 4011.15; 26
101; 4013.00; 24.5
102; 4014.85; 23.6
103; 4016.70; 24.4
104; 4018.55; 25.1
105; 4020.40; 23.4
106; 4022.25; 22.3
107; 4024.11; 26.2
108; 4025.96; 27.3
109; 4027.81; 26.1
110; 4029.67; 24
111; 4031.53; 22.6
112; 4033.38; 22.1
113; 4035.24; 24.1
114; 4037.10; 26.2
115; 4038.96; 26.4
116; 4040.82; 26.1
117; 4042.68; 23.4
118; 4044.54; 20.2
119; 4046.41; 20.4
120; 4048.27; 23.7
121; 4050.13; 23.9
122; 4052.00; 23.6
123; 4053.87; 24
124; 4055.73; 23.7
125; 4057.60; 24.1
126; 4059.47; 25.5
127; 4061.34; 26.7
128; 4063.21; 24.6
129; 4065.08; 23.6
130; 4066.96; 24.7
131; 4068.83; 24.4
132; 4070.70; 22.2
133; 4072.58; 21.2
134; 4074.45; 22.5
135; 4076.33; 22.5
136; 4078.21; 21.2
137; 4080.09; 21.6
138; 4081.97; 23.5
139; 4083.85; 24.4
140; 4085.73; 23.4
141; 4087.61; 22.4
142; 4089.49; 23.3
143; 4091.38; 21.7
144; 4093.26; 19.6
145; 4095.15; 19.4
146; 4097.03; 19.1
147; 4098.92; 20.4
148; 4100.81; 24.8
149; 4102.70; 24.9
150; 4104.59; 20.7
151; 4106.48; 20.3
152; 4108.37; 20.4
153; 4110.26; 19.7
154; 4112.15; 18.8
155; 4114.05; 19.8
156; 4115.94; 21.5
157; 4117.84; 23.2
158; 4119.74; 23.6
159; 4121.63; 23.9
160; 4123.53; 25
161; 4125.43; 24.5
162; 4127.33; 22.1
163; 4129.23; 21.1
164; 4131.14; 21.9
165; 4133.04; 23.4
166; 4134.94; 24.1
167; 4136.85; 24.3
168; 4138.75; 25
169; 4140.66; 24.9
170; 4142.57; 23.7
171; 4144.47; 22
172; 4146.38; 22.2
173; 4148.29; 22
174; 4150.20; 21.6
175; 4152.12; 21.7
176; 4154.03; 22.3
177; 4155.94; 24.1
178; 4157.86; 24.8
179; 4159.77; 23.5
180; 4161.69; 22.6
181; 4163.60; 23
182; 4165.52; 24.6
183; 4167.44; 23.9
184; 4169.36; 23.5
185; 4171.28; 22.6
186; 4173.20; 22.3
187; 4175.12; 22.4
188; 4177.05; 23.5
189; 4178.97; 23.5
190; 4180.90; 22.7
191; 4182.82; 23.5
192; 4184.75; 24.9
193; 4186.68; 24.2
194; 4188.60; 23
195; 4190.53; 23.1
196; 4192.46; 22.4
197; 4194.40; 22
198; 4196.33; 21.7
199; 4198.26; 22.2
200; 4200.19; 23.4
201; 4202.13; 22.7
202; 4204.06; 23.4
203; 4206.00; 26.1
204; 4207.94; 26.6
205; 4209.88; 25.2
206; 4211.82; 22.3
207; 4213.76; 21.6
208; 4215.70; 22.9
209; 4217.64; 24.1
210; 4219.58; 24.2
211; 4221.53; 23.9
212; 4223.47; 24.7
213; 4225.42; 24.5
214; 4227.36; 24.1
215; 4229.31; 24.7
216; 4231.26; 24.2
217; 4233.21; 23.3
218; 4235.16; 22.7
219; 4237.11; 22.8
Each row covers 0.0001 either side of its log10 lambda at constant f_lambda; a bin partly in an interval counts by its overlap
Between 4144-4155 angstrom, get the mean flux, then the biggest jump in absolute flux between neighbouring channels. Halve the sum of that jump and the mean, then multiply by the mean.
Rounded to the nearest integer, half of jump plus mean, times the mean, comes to 248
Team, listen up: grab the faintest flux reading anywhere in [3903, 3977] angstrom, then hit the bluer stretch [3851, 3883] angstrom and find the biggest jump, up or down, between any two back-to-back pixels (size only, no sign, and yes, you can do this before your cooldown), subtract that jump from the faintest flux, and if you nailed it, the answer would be 9.7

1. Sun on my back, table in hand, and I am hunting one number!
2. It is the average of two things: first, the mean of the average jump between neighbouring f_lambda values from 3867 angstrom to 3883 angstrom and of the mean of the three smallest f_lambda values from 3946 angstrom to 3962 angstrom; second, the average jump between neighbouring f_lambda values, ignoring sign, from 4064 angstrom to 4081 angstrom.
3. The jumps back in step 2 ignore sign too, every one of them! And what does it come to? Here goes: 5.9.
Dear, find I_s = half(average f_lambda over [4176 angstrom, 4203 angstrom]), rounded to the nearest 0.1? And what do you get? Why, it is 11.5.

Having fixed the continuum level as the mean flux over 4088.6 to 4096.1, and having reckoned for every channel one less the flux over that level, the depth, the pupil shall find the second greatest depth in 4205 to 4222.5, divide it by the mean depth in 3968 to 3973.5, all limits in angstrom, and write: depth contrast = -0.2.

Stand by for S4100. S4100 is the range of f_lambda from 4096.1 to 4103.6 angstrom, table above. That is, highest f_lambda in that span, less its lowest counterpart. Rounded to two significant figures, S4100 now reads 5.8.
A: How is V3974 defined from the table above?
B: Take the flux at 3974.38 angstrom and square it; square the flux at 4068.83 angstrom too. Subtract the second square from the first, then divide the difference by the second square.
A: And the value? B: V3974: -0.69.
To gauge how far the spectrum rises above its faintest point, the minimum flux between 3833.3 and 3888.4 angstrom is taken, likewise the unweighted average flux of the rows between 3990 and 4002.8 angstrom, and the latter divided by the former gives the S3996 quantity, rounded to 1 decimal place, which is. 1.6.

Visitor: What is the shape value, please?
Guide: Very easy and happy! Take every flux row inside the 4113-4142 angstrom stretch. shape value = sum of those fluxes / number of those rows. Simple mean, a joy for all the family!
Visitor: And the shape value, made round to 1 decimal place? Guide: 23.2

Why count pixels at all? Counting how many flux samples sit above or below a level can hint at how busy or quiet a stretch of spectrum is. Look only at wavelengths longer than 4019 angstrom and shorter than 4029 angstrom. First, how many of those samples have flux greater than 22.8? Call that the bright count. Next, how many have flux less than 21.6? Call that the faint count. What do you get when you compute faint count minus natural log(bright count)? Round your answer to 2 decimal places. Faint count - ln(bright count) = -1.39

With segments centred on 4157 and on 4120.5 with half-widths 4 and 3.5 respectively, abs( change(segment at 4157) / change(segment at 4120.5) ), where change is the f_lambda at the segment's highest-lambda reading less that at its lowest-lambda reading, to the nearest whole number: 1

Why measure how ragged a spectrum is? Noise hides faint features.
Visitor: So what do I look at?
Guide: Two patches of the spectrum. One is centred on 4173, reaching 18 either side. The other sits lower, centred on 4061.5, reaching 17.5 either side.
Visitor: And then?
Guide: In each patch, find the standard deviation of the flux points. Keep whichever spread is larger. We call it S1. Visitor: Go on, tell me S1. 1.7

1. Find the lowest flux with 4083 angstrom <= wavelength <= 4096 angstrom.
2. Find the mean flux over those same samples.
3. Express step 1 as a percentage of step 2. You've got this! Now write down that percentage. 88.1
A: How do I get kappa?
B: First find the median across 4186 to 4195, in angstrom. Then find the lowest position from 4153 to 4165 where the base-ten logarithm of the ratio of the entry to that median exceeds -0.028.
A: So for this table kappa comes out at 4154.03 angstrom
